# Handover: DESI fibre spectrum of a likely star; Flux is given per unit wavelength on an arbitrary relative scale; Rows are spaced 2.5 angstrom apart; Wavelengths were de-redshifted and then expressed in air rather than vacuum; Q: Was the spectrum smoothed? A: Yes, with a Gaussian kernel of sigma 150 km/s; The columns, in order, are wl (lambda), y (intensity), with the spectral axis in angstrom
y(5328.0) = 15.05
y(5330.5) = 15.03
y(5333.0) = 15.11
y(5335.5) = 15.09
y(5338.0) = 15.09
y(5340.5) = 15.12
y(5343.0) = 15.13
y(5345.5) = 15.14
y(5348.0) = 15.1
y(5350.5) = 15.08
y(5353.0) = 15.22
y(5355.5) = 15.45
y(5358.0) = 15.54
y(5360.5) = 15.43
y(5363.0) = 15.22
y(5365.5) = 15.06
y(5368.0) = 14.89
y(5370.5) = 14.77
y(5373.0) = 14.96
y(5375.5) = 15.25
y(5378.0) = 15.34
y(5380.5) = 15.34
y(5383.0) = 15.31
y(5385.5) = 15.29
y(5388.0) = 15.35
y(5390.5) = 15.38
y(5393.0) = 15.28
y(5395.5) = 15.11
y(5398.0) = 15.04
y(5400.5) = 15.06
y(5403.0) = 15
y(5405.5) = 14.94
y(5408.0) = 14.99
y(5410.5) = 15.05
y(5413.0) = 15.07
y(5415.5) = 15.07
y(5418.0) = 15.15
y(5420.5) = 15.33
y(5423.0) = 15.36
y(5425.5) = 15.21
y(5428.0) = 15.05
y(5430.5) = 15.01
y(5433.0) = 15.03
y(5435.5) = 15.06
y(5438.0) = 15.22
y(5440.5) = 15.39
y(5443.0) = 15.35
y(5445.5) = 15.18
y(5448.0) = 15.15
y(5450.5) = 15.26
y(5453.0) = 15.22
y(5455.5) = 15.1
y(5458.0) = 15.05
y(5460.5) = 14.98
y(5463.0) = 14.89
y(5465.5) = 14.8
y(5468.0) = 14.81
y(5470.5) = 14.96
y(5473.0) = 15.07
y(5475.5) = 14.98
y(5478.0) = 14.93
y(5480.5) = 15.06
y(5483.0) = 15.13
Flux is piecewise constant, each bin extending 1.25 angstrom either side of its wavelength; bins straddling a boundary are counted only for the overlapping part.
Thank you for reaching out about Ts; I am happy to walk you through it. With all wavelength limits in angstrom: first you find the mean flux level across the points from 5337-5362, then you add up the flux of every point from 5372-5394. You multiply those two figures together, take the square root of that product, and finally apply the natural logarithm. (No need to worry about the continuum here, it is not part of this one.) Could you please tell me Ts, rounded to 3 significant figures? 3.82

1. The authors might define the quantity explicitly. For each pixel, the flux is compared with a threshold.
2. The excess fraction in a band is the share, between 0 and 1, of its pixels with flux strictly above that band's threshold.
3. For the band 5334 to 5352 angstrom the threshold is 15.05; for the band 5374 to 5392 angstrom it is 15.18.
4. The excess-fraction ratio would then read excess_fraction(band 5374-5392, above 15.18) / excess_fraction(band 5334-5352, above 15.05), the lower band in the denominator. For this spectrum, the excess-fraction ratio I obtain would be 1.0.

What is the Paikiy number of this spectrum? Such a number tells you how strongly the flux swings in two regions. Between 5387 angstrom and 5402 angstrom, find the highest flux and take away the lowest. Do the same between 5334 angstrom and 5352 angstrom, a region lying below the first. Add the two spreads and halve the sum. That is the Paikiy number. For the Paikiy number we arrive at 0.20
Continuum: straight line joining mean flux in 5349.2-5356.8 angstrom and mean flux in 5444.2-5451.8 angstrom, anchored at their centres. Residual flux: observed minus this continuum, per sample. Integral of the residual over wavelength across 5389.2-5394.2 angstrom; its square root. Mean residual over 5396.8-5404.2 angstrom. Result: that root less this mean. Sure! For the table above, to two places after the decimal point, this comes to 0.90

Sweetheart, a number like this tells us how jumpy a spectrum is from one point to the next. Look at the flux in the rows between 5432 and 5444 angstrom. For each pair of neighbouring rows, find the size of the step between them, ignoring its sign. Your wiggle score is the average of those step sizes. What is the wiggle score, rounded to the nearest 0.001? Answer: 0.100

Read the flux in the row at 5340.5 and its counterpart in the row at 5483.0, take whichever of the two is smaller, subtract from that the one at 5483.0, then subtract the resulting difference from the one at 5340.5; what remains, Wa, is 15.1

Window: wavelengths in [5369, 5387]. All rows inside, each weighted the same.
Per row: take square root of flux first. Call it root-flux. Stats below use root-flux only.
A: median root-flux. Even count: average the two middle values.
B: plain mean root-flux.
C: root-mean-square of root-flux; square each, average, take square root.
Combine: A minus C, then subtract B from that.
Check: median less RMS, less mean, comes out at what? -3.88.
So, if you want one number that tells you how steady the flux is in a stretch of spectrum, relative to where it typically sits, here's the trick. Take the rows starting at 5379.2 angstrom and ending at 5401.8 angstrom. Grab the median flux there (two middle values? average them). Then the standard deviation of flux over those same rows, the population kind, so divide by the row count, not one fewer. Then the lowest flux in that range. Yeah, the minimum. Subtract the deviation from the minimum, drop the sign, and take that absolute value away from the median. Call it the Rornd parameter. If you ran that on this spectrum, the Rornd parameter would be 0.37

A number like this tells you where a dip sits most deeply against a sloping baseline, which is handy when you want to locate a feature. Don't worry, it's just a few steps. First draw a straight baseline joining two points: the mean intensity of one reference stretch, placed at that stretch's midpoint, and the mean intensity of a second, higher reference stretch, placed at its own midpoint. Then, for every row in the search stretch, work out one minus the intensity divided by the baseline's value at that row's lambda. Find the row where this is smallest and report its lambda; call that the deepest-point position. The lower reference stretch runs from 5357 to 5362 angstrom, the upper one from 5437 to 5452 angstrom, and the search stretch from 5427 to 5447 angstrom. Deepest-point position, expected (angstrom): 5440.5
